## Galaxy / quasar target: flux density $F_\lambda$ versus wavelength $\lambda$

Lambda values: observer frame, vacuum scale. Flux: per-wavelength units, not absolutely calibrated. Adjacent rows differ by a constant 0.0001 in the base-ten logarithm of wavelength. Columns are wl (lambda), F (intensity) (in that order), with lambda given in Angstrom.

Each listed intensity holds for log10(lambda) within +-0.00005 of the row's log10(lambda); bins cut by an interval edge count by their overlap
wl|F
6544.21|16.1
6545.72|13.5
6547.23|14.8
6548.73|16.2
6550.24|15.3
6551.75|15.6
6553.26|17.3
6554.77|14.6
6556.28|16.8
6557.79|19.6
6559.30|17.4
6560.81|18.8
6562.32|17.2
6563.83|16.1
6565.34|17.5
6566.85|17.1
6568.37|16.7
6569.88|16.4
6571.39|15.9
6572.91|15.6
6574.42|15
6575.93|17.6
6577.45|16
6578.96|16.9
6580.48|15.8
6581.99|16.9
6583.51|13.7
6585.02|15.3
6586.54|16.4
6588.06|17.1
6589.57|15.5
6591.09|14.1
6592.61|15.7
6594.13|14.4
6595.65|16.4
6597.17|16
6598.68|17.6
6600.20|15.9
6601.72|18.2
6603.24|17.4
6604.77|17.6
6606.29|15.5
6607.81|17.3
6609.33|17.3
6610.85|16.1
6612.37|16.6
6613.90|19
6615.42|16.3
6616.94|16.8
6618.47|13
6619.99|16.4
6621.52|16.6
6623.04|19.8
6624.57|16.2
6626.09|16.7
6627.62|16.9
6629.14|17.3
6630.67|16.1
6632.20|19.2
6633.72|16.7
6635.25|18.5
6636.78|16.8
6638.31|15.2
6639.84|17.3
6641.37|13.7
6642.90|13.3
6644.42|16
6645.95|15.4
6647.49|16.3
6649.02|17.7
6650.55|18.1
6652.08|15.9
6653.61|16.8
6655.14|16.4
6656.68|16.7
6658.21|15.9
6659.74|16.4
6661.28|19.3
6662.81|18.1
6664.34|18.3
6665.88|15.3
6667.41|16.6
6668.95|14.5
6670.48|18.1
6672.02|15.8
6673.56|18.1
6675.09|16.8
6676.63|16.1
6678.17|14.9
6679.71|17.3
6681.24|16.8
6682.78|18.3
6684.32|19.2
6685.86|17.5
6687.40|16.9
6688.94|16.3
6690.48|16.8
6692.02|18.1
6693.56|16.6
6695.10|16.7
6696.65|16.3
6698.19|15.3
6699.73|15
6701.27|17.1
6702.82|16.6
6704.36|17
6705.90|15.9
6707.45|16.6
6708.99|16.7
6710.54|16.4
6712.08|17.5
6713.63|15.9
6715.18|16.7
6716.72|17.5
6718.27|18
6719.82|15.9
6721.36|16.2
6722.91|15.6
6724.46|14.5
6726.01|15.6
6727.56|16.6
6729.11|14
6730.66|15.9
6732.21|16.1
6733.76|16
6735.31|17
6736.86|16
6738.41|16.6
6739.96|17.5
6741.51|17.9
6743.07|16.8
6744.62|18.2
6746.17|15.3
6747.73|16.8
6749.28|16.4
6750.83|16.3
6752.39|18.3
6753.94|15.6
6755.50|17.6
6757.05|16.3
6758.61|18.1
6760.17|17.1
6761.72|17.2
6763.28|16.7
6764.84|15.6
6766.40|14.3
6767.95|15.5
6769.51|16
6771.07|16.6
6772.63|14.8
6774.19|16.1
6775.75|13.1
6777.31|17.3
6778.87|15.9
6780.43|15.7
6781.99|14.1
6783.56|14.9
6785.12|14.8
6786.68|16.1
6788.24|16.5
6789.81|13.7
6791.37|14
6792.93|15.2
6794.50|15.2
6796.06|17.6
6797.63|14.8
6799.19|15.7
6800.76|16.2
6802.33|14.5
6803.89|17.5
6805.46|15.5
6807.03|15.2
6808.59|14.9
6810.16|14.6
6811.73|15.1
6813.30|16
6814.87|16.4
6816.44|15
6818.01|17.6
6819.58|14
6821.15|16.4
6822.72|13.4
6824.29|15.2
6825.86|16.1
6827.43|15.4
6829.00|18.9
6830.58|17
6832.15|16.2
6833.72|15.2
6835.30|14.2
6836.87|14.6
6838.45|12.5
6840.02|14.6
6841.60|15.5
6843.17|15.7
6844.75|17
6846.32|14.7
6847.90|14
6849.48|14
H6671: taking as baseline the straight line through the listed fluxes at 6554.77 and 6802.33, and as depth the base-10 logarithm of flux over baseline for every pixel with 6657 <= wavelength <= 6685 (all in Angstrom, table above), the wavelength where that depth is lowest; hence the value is 6668.95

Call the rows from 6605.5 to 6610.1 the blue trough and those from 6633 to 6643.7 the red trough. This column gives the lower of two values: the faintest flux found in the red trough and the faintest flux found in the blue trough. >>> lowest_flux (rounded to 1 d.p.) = 13.3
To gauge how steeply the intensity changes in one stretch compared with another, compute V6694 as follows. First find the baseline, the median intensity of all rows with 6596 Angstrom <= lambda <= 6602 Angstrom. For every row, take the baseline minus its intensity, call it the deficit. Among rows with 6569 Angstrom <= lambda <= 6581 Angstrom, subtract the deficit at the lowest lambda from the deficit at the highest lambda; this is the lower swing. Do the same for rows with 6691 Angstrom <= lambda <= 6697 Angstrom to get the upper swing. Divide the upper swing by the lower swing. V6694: 3.0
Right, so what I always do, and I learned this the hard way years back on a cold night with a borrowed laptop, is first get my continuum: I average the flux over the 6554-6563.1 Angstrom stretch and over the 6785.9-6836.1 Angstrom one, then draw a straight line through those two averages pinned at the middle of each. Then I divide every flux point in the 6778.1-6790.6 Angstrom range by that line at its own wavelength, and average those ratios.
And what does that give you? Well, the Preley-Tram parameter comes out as 0.96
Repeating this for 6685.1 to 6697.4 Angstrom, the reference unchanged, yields 1.03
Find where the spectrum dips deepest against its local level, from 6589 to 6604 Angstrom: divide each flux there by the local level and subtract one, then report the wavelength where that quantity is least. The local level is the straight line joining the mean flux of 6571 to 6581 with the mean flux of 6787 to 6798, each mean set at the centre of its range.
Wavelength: 6591.09 Angstrom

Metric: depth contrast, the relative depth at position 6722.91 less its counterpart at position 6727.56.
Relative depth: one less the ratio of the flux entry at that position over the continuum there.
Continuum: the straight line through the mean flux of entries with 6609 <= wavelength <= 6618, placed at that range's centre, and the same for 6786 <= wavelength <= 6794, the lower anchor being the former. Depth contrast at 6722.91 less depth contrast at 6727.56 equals 0.067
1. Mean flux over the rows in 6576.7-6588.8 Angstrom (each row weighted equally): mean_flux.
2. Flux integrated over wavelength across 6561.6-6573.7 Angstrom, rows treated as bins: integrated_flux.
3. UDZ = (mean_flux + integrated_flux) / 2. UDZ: 108.2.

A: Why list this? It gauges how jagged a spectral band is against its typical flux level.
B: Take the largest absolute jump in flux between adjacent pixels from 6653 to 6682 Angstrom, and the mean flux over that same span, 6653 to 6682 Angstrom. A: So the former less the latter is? -13.1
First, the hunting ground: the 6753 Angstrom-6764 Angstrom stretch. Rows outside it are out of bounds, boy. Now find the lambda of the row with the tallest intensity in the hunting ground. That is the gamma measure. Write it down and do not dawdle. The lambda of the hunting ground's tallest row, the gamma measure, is 6758.61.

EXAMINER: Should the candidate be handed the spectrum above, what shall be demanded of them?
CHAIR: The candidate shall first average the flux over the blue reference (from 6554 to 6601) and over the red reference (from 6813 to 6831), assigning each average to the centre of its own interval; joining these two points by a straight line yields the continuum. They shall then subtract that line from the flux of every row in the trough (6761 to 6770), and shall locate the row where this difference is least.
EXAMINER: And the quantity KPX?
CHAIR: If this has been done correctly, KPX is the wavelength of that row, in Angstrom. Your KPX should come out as 6766.40 Angstrom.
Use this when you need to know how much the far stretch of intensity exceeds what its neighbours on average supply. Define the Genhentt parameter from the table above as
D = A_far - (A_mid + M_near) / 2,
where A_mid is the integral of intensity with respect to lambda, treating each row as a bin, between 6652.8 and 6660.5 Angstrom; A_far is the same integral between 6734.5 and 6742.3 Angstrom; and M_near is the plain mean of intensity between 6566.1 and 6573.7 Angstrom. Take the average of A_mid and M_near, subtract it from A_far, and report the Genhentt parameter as 61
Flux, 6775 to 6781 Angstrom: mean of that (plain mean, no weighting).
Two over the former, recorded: 0.129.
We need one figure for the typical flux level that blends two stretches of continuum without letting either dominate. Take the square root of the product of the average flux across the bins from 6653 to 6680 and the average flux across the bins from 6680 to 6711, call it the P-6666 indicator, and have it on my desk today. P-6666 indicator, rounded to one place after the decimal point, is 16.8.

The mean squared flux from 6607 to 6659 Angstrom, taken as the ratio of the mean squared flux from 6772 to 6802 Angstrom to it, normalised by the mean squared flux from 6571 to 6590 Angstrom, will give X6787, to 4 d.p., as 0.0033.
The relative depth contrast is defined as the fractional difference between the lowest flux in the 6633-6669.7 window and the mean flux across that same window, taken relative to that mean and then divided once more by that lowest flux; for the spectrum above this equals -0.014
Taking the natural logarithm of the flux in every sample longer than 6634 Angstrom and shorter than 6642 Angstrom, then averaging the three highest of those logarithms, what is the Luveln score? 2.86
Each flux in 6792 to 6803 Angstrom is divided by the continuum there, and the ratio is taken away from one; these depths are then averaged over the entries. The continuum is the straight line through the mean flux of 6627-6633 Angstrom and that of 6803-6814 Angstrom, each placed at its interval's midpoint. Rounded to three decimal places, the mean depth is 0.004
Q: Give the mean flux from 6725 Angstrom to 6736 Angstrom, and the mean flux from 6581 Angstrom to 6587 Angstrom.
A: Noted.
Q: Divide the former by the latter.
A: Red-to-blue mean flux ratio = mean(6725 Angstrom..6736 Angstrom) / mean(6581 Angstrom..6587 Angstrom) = 1.02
